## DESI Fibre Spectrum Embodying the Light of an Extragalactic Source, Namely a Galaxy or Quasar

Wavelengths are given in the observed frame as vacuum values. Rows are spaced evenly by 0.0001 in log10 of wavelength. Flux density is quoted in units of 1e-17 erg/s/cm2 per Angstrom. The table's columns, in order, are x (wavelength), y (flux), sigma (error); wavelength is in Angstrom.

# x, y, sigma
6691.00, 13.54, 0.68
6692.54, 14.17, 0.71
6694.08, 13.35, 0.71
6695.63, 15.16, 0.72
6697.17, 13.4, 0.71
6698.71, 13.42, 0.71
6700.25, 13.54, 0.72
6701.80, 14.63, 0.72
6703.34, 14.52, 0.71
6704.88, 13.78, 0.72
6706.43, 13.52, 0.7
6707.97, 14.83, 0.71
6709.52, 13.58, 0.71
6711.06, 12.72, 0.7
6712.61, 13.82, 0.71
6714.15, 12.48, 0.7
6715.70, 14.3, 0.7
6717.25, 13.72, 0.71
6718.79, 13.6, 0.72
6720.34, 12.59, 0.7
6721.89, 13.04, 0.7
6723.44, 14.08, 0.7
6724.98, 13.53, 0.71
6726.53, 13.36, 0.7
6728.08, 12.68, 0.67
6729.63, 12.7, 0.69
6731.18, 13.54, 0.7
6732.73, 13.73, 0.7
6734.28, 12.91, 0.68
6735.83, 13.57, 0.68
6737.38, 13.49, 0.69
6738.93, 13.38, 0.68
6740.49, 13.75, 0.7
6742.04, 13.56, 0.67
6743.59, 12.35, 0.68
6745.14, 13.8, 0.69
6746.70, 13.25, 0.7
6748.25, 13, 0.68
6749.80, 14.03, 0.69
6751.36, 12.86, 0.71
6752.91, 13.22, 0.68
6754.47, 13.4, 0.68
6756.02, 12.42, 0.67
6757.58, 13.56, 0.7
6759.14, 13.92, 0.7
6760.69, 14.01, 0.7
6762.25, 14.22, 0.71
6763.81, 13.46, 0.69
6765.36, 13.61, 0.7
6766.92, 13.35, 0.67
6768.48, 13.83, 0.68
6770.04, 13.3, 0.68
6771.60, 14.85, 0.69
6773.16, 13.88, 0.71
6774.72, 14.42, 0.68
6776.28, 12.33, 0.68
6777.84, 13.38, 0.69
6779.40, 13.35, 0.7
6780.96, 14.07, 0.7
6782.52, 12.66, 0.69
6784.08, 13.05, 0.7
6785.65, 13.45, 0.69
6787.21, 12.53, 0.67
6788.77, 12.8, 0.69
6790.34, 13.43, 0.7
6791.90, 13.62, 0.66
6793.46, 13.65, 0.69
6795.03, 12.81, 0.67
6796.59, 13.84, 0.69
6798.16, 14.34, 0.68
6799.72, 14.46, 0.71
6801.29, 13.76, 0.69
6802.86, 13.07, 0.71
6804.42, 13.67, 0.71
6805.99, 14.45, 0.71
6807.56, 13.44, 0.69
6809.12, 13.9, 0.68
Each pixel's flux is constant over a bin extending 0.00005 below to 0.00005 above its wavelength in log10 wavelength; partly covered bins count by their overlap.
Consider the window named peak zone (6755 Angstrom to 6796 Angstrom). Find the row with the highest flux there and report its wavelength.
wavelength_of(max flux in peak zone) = 6771.60 Angstrom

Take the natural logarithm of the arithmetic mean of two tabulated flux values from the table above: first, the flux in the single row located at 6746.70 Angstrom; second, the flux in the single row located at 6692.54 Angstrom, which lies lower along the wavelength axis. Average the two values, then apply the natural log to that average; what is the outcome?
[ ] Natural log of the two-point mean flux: 2.62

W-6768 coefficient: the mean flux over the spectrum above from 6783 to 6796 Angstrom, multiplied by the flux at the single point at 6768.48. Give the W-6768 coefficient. 182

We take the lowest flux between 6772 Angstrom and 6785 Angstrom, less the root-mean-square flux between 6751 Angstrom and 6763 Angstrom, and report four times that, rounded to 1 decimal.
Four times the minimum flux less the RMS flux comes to -4.5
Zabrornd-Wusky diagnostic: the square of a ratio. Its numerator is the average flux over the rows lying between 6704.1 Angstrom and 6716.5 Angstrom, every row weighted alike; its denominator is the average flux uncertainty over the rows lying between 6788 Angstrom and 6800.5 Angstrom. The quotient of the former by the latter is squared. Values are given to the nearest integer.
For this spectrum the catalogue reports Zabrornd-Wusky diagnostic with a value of 394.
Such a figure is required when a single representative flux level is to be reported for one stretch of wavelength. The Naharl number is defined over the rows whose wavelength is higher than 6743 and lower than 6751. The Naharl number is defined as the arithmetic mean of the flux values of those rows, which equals 13.3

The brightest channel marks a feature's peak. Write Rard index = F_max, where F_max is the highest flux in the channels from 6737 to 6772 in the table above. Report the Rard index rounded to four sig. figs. 14.85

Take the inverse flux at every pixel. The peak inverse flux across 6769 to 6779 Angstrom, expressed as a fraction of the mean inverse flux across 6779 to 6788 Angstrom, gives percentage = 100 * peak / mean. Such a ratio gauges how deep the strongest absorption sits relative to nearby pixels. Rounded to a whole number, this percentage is 107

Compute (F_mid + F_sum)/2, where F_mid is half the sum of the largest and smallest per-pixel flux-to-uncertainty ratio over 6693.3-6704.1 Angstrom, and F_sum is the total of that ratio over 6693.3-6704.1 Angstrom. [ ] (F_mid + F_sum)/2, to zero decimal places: 79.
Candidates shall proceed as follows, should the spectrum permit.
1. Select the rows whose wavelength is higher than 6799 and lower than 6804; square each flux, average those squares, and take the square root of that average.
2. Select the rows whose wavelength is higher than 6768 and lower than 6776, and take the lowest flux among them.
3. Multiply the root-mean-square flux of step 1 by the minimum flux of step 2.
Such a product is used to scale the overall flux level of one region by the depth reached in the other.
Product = 183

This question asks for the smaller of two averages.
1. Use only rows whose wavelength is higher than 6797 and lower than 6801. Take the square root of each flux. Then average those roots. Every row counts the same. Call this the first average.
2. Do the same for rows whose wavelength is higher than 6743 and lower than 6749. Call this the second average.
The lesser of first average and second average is 3.62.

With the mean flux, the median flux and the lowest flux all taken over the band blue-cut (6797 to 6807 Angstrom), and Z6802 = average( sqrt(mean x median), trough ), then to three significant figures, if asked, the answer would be 13.5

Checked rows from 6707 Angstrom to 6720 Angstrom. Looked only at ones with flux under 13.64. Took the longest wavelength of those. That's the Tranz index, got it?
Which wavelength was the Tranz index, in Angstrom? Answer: 6718.79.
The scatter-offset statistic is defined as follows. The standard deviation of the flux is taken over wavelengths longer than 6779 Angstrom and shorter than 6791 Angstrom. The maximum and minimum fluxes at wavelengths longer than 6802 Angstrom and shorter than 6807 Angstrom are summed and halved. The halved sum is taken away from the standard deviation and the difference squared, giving 176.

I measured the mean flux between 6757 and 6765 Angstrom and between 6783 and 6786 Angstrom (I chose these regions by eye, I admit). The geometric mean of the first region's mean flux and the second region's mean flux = 13.5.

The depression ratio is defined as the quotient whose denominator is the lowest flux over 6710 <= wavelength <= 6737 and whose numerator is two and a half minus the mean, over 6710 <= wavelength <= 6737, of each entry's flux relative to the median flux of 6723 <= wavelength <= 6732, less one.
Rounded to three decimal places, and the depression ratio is 0.201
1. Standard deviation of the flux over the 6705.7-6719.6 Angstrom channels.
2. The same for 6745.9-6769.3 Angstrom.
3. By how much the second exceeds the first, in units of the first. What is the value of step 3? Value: -0.3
